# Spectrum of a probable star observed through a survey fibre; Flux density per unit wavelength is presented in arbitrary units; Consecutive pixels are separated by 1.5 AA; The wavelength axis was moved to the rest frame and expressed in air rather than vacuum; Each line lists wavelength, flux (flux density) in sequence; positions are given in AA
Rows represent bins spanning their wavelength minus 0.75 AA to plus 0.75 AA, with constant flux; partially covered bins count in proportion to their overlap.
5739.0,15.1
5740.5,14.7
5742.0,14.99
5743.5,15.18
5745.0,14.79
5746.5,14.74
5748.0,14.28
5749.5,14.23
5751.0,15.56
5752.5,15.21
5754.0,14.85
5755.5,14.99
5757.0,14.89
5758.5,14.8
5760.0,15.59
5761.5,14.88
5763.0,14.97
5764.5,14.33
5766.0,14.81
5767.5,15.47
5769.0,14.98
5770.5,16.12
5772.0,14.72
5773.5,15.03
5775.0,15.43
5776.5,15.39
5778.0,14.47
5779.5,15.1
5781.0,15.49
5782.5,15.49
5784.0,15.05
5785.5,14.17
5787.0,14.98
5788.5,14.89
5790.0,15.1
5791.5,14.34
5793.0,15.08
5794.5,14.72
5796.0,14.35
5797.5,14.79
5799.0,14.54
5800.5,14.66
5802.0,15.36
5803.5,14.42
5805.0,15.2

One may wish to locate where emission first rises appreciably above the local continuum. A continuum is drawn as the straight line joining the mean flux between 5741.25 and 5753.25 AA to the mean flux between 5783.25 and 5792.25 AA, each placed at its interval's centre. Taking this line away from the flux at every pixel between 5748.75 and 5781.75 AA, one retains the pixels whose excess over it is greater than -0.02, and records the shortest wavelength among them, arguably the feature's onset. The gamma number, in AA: 5751.0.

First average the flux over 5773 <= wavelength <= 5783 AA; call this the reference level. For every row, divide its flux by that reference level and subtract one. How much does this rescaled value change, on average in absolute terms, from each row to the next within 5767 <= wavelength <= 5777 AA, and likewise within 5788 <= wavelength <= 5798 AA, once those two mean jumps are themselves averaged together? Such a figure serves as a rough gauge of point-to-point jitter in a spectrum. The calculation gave 0.037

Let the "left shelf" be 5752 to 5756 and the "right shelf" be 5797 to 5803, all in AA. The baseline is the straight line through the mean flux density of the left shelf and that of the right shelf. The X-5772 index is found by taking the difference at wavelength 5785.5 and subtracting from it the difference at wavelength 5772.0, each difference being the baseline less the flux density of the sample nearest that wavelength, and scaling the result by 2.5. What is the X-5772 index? 1.2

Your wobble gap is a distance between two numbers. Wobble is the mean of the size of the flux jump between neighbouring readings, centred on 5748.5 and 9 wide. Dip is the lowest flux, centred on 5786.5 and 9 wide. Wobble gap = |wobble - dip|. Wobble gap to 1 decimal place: 13.7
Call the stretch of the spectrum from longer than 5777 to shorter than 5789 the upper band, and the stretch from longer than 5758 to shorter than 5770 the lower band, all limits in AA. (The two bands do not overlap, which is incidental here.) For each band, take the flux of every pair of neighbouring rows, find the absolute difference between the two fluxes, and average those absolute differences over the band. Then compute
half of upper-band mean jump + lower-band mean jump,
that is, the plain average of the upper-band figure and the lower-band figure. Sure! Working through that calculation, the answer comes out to 0.51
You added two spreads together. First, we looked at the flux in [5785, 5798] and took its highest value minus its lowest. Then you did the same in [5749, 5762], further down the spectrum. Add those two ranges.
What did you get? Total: 2.3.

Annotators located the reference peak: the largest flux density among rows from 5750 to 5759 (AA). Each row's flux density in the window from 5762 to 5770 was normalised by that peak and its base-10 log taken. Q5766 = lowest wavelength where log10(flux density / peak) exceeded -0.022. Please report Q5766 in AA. 5763.0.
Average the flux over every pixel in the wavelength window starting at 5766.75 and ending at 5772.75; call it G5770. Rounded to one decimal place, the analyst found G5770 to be 15.3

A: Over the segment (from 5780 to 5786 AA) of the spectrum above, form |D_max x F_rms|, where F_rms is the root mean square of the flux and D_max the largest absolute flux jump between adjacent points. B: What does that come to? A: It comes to 13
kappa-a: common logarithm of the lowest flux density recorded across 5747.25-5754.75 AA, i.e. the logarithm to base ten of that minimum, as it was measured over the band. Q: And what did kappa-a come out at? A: 1.15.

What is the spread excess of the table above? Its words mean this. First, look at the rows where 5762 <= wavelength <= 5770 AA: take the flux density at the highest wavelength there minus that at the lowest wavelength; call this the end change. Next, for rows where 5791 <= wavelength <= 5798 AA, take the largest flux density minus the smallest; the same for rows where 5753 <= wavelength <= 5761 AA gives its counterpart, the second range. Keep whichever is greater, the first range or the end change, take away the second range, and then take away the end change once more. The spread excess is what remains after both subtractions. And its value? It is -0.1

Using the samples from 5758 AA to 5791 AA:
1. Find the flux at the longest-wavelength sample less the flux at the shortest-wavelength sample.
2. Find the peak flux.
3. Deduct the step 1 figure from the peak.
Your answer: 15.8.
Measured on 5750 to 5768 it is 15.7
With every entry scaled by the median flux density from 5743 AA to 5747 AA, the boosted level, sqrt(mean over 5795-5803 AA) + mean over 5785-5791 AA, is 2.00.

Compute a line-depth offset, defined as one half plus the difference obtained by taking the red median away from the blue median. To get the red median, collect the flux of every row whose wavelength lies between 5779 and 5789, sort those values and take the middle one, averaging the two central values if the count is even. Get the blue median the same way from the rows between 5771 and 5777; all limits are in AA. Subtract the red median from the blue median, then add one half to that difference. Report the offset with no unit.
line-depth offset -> 0.66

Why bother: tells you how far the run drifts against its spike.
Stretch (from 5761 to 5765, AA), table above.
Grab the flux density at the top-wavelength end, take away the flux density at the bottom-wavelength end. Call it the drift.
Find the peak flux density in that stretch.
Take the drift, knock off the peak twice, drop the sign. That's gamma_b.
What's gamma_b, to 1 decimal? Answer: 30.5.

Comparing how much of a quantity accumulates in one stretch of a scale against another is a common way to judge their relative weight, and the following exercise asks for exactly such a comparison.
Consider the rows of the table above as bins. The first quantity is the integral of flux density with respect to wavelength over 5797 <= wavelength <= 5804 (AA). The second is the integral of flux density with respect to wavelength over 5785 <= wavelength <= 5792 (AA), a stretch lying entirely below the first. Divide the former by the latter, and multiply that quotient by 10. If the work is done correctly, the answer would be 10.0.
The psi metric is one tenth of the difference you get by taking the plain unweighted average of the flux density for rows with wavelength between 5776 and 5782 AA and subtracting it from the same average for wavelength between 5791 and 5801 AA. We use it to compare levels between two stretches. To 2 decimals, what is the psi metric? -0.05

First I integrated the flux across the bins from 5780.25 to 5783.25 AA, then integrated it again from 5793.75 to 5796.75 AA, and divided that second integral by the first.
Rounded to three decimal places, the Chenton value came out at 0.938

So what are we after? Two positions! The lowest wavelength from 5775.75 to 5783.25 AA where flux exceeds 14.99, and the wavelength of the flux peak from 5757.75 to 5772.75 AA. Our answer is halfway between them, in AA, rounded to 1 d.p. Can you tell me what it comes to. 5773.5 AA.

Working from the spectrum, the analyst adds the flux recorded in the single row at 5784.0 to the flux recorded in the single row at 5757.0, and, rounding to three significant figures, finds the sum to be 29.9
